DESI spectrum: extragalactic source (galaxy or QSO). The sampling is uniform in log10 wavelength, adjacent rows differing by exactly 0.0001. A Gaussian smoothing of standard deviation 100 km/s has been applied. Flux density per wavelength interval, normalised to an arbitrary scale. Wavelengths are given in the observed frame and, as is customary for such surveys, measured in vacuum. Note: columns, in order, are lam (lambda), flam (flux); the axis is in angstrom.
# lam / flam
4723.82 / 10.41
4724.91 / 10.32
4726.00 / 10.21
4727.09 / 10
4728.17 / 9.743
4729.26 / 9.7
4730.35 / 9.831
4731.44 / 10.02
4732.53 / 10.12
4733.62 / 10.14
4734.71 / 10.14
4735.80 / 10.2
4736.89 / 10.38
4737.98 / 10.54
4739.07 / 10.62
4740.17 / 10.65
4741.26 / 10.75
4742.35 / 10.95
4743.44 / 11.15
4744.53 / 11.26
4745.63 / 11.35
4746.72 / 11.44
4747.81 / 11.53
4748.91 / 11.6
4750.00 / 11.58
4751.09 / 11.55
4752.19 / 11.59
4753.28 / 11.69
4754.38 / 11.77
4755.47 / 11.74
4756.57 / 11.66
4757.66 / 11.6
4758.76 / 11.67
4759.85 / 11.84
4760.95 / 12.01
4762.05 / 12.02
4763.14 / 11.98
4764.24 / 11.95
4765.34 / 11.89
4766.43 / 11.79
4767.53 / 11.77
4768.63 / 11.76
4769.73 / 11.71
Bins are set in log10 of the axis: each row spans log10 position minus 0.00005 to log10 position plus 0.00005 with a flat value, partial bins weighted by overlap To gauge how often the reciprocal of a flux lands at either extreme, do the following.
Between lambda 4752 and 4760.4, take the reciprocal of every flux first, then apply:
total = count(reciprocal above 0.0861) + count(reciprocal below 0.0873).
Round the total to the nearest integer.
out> 10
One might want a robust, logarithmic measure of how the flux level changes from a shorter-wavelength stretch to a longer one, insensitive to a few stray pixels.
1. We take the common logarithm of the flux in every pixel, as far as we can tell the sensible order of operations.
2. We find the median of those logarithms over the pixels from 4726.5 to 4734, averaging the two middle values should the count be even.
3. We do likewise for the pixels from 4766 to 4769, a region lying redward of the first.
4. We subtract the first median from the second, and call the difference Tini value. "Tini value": 0.07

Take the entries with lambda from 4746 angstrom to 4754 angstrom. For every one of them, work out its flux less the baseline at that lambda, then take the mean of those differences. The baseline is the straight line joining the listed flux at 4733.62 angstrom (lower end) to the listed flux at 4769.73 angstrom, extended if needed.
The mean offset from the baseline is 0.72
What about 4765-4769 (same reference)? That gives 0.21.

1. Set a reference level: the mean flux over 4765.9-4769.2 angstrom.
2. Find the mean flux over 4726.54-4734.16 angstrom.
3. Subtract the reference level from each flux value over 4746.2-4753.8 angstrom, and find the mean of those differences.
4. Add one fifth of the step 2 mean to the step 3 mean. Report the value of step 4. 1.8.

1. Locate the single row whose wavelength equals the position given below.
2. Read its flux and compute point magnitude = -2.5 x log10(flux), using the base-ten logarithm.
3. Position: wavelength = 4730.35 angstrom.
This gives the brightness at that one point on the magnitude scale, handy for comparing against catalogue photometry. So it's -2.48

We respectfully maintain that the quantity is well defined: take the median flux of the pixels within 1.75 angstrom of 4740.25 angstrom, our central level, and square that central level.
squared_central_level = 113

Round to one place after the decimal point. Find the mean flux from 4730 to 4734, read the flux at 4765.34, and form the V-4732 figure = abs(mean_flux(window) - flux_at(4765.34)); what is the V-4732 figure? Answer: 1.9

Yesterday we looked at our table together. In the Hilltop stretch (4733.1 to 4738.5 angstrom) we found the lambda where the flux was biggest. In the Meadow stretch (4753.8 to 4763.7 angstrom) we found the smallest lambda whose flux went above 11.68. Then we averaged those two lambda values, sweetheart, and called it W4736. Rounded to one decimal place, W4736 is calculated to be 4746.2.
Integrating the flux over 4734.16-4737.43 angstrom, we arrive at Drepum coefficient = 33.5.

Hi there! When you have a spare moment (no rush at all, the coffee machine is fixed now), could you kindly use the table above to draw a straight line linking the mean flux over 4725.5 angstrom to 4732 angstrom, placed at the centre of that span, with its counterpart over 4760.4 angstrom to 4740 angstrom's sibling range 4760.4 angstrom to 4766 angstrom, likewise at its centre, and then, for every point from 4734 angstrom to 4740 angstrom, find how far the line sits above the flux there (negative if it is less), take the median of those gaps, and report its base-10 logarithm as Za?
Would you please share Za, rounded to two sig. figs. -1.6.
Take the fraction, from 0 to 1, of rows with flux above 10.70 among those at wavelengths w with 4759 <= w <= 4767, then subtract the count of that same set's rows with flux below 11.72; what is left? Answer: 1.0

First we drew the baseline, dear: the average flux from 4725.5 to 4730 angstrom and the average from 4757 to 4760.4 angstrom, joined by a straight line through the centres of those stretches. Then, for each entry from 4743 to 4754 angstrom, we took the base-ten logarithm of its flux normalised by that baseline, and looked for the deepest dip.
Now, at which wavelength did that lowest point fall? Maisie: 4752.19 angstrom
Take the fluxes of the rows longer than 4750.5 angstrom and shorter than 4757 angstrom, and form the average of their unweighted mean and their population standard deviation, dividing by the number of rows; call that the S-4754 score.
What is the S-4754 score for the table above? 5.87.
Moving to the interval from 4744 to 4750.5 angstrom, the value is 5.79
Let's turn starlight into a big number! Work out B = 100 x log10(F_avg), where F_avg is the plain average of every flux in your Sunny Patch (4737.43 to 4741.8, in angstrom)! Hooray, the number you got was 103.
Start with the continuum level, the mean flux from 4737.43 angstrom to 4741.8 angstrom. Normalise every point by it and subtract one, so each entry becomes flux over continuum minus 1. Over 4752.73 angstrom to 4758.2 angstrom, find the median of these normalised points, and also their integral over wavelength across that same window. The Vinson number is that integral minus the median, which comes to 0.4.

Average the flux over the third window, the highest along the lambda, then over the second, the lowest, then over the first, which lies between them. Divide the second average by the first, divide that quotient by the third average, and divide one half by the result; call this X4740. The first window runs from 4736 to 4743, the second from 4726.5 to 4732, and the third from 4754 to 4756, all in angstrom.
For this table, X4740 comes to 6.3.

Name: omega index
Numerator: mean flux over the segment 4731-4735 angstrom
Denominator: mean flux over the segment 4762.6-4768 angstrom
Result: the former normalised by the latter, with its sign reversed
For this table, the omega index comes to -0.851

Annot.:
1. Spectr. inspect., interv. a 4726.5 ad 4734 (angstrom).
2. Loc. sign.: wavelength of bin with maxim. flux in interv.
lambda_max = 4733.62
